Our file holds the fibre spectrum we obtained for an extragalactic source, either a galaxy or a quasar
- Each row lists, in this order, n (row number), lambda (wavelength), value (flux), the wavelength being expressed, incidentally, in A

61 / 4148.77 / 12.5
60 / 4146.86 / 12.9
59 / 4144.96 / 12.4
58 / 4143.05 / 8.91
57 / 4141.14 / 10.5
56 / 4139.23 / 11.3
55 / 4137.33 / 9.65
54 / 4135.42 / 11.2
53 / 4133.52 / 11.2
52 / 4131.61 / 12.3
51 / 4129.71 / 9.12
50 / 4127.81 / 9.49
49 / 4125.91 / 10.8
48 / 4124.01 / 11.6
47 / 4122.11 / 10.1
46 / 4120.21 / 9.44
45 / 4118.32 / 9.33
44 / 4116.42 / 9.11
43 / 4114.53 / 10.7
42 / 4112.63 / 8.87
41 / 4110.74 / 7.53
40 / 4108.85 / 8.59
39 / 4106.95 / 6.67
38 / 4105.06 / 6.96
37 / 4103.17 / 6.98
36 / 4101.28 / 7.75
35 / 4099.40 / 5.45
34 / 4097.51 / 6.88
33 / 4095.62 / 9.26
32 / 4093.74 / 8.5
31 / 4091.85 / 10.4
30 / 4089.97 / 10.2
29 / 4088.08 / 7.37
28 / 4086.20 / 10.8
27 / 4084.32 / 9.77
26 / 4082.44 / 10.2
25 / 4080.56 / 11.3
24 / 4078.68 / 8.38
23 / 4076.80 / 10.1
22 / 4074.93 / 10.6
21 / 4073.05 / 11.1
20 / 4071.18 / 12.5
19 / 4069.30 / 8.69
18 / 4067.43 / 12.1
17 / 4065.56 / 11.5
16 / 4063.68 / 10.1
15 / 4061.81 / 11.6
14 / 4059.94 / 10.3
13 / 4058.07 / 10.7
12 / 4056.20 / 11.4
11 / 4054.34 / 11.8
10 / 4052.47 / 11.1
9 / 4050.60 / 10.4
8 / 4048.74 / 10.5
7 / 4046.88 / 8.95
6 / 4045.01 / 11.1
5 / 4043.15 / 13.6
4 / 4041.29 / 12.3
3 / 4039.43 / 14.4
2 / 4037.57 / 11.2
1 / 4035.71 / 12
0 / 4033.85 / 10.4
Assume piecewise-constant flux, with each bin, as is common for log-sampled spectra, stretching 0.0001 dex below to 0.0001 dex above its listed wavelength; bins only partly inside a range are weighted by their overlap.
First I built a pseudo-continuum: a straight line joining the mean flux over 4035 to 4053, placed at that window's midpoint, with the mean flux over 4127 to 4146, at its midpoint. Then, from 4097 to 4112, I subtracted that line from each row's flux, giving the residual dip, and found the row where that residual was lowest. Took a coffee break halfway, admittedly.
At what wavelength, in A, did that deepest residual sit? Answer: 4099.40 A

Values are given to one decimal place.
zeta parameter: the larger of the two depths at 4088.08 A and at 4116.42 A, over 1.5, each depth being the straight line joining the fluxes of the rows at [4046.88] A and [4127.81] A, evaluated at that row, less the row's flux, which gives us 1.2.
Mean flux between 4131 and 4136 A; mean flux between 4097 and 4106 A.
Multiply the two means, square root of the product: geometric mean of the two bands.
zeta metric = 8.9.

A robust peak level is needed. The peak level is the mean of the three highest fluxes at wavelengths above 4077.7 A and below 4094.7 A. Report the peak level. 10.8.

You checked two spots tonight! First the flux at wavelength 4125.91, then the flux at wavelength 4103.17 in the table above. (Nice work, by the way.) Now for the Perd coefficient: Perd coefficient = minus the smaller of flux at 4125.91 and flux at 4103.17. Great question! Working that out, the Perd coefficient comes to -7.0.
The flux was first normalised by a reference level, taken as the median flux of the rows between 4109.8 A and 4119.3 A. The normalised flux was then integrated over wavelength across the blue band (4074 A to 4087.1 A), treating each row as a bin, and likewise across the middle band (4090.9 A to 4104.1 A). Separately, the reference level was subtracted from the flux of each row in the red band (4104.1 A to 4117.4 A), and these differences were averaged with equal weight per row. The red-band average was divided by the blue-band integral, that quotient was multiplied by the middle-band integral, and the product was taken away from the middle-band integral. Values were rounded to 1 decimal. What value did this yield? 12.0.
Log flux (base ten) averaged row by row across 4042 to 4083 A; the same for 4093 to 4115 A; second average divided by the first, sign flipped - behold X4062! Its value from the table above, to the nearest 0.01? -0.86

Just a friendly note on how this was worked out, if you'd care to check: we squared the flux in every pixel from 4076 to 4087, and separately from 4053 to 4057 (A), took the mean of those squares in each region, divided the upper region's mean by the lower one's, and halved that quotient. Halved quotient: 0.38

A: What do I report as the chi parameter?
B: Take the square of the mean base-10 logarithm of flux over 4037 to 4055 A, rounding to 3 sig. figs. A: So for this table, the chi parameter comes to 1.12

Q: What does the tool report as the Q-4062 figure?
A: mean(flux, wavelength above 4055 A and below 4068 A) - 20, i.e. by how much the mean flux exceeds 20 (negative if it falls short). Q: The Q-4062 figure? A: -8.9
